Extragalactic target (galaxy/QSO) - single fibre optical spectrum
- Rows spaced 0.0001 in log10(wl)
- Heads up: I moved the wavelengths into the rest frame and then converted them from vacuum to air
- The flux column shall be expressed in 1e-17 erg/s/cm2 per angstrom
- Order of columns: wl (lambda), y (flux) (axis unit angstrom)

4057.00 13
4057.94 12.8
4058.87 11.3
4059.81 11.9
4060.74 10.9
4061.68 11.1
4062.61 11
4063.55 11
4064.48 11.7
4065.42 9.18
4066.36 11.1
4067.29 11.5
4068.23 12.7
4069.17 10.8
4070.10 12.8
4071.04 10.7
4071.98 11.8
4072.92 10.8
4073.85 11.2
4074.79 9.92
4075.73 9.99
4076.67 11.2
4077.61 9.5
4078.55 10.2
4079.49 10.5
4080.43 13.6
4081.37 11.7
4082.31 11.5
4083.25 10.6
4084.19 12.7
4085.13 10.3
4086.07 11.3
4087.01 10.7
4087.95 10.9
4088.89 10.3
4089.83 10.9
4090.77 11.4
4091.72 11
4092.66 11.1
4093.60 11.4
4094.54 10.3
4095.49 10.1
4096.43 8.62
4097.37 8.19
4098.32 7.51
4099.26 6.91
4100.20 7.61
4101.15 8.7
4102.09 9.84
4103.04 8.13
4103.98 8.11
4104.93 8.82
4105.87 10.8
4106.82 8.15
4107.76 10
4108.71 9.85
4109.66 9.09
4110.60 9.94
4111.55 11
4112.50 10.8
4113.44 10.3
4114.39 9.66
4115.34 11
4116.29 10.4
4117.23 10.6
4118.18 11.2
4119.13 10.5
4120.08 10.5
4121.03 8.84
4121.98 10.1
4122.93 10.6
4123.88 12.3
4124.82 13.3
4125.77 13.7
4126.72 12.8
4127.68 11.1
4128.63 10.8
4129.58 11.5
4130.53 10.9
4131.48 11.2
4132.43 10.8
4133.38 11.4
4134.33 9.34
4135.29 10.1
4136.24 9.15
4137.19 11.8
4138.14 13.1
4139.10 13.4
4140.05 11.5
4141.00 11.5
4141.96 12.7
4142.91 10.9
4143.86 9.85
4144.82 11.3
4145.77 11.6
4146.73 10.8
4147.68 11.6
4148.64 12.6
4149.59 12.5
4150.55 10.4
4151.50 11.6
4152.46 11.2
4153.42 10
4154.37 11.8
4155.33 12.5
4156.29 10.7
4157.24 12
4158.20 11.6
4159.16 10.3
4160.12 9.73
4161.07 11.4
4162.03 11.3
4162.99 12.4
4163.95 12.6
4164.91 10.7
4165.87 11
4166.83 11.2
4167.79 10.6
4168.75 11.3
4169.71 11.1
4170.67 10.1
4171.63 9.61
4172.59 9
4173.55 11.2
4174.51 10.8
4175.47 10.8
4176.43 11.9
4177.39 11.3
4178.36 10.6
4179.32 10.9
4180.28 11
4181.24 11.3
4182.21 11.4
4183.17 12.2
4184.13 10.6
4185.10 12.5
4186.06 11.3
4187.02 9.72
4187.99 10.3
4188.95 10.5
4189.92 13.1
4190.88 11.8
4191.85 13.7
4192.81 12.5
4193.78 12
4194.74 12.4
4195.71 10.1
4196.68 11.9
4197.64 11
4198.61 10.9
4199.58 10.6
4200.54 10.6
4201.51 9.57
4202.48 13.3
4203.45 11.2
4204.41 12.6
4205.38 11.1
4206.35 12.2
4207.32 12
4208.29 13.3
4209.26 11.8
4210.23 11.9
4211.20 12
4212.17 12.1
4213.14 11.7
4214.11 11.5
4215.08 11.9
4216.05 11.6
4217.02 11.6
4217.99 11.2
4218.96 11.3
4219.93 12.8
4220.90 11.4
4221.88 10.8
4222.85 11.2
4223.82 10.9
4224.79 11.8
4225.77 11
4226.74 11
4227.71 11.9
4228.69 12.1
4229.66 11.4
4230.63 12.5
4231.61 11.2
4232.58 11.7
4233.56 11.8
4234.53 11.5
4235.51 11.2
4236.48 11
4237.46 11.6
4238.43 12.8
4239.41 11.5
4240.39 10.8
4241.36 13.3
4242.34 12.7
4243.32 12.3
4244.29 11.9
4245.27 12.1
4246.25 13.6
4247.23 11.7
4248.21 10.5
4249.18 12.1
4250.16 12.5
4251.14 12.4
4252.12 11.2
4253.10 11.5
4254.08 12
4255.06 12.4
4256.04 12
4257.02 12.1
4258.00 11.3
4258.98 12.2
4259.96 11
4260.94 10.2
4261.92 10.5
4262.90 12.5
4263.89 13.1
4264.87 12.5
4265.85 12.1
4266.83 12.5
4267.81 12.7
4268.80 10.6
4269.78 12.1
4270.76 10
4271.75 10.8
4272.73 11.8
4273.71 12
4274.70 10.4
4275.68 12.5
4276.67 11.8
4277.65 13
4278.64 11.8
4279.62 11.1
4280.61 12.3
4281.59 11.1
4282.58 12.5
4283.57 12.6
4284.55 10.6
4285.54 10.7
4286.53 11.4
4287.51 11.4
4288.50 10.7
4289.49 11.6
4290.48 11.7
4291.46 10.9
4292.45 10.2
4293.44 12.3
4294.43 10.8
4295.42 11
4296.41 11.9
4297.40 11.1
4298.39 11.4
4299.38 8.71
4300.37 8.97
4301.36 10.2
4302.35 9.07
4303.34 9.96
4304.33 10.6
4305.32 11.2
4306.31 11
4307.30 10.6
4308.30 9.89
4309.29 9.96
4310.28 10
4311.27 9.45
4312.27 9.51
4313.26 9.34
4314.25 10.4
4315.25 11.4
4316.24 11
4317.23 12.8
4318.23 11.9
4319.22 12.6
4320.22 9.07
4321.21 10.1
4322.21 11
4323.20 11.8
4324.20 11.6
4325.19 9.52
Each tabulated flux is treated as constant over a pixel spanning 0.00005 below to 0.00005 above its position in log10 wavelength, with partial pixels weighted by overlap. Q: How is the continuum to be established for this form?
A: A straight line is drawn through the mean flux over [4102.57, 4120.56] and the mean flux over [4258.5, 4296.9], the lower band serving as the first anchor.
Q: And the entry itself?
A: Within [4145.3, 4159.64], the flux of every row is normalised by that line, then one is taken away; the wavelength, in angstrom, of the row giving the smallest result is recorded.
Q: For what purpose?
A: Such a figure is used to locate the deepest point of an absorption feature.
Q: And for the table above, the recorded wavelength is 4153.42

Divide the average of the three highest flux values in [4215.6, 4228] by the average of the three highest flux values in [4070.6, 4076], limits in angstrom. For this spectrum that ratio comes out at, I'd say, 1.08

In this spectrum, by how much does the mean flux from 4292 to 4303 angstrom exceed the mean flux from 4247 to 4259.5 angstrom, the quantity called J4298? -1.3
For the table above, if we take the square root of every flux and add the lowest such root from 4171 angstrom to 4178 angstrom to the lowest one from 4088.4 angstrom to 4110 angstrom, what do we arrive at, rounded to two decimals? 5.63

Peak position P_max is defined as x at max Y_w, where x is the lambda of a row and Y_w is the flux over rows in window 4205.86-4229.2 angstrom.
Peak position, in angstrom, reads 4208.29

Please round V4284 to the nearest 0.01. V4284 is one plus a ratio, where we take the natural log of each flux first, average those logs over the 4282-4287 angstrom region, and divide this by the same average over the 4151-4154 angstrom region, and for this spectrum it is 2.02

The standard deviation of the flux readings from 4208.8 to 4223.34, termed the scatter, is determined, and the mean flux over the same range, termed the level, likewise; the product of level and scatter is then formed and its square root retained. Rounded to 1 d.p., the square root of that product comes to 2.3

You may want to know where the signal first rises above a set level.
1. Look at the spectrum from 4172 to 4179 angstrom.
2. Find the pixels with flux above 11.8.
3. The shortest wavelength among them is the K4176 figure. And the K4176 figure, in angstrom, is 4176.43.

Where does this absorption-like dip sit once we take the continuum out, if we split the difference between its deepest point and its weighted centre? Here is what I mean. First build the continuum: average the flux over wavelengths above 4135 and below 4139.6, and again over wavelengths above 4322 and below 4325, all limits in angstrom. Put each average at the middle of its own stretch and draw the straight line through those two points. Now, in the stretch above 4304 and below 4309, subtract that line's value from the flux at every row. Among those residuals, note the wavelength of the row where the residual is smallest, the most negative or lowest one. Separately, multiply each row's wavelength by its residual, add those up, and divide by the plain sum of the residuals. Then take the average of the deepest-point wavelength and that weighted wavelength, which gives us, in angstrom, 4307.6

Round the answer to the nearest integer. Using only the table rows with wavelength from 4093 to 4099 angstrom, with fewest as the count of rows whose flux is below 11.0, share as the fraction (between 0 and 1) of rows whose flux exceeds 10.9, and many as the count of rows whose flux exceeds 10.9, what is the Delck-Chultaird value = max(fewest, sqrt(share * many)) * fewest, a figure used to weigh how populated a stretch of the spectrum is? 25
